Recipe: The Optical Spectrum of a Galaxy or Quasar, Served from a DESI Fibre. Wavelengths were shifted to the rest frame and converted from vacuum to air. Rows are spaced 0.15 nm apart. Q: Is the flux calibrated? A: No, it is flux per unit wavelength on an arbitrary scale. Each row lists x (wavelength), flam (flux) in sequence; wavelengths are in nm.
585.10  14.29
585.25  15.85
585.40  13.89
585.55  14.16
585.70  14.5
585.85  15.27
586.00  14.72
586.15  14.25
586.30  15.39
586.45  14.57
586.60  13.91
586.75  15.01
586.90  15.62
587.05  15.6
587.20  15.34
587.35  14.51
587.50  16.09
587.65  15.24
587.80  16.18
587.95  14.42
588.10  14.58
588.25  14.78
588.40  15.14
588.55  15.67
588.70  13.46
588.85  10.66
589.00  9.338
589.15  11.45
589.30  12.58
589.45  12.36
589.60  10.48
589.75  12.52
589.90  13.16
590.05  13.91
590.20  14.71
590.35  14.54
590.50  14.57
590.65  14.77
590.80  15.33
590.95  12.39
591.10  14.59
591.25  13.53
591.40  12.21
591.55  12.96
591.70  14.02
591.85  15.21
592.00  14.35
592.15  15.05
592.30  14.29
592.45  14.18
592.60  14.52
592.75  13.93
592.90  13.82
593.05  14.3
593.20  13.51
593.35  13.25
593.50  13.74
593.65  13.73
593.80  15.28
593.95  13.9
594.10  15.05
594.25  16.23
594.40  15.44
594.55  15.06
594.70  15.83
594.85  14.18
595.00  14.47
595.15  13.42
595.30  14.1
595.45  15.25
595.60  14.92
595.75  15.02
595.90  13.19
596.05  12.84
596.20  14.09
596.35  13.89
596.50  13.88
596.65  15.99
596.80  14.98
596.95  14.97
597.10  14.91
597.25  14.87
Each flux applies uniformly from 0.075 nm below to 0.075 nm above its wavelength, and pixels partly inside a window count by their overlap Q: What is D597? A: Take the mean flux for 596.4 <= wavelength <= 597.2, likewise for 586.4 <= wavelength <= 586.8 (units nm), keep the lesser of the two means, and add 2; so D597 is 16.5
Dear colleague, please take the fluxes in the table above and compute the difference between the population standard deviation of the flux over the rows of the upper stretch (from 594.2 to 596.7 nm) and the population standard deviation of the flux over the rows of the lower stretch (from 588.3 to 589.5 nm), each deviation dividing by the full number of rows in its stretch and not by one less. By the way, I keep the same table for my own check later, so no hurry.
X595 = -1.0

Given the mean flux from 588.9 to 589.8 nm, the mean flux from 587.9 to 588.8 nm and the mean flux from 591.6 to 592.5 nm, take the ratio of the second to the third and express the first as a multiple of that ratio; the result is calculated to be 11.3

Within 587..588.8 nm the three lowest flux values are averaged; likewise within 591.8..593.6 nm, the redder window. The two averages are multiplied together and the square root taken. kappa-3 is 13.8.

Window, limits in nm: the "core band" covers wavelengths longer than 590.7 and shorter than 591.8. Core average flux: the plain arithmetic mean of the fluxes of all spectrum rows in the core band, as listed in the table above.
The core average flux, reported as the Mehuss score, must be 13.6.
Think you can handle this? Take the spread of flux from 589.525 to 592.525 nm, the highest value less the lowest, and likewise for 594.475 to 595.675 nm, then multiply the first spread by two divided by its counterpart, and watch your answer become 4.0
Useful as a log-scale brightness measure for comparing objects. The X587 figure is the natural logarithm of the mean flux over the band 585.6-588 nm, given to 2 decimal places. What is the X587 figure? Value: 2.71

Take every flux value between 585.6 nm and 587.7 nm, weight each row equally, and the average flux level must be 15.0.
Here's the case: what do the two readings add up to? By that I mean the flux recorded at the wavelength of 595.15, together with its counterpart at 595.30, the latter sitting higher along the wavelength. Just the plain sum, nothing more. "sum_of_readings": 27.5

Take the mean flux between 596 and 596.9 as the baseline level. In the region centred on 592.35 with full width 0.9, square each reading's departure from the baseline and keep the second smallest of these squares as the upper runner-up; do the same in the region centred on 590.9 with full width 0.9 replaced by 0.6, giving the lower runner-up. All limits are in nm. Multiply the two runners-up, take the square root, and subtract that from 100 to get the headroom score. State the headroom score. 100.0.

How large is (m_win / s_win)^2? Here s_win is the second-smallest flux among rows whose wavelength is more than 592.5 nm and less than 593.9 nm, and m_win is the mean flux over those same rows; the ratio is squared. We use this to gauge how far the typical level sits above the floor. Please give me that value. 1.075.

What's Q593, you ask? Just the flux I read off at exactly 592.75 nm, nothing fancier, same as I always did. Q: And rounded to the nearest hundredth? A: 13.93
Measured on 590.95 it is 12.39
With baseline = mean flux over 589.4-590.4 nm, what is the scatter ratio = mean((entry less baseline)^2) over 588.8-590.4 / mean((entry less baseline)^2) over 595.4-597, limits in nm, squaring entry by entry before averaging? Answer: 1.2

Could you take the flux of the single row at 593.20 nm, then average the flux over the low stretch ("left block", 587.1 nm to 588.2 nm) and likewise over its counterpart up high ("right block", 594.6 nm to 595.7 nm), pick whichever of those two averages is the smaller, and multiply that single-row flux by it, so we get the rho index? 197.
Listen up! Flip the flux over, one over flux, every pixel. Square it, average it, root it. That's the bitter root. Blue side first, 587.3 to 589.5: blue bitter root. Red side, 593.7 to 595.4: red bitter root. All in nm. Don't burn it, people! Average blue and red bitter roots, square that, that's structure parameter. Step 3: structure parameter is 0.0051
